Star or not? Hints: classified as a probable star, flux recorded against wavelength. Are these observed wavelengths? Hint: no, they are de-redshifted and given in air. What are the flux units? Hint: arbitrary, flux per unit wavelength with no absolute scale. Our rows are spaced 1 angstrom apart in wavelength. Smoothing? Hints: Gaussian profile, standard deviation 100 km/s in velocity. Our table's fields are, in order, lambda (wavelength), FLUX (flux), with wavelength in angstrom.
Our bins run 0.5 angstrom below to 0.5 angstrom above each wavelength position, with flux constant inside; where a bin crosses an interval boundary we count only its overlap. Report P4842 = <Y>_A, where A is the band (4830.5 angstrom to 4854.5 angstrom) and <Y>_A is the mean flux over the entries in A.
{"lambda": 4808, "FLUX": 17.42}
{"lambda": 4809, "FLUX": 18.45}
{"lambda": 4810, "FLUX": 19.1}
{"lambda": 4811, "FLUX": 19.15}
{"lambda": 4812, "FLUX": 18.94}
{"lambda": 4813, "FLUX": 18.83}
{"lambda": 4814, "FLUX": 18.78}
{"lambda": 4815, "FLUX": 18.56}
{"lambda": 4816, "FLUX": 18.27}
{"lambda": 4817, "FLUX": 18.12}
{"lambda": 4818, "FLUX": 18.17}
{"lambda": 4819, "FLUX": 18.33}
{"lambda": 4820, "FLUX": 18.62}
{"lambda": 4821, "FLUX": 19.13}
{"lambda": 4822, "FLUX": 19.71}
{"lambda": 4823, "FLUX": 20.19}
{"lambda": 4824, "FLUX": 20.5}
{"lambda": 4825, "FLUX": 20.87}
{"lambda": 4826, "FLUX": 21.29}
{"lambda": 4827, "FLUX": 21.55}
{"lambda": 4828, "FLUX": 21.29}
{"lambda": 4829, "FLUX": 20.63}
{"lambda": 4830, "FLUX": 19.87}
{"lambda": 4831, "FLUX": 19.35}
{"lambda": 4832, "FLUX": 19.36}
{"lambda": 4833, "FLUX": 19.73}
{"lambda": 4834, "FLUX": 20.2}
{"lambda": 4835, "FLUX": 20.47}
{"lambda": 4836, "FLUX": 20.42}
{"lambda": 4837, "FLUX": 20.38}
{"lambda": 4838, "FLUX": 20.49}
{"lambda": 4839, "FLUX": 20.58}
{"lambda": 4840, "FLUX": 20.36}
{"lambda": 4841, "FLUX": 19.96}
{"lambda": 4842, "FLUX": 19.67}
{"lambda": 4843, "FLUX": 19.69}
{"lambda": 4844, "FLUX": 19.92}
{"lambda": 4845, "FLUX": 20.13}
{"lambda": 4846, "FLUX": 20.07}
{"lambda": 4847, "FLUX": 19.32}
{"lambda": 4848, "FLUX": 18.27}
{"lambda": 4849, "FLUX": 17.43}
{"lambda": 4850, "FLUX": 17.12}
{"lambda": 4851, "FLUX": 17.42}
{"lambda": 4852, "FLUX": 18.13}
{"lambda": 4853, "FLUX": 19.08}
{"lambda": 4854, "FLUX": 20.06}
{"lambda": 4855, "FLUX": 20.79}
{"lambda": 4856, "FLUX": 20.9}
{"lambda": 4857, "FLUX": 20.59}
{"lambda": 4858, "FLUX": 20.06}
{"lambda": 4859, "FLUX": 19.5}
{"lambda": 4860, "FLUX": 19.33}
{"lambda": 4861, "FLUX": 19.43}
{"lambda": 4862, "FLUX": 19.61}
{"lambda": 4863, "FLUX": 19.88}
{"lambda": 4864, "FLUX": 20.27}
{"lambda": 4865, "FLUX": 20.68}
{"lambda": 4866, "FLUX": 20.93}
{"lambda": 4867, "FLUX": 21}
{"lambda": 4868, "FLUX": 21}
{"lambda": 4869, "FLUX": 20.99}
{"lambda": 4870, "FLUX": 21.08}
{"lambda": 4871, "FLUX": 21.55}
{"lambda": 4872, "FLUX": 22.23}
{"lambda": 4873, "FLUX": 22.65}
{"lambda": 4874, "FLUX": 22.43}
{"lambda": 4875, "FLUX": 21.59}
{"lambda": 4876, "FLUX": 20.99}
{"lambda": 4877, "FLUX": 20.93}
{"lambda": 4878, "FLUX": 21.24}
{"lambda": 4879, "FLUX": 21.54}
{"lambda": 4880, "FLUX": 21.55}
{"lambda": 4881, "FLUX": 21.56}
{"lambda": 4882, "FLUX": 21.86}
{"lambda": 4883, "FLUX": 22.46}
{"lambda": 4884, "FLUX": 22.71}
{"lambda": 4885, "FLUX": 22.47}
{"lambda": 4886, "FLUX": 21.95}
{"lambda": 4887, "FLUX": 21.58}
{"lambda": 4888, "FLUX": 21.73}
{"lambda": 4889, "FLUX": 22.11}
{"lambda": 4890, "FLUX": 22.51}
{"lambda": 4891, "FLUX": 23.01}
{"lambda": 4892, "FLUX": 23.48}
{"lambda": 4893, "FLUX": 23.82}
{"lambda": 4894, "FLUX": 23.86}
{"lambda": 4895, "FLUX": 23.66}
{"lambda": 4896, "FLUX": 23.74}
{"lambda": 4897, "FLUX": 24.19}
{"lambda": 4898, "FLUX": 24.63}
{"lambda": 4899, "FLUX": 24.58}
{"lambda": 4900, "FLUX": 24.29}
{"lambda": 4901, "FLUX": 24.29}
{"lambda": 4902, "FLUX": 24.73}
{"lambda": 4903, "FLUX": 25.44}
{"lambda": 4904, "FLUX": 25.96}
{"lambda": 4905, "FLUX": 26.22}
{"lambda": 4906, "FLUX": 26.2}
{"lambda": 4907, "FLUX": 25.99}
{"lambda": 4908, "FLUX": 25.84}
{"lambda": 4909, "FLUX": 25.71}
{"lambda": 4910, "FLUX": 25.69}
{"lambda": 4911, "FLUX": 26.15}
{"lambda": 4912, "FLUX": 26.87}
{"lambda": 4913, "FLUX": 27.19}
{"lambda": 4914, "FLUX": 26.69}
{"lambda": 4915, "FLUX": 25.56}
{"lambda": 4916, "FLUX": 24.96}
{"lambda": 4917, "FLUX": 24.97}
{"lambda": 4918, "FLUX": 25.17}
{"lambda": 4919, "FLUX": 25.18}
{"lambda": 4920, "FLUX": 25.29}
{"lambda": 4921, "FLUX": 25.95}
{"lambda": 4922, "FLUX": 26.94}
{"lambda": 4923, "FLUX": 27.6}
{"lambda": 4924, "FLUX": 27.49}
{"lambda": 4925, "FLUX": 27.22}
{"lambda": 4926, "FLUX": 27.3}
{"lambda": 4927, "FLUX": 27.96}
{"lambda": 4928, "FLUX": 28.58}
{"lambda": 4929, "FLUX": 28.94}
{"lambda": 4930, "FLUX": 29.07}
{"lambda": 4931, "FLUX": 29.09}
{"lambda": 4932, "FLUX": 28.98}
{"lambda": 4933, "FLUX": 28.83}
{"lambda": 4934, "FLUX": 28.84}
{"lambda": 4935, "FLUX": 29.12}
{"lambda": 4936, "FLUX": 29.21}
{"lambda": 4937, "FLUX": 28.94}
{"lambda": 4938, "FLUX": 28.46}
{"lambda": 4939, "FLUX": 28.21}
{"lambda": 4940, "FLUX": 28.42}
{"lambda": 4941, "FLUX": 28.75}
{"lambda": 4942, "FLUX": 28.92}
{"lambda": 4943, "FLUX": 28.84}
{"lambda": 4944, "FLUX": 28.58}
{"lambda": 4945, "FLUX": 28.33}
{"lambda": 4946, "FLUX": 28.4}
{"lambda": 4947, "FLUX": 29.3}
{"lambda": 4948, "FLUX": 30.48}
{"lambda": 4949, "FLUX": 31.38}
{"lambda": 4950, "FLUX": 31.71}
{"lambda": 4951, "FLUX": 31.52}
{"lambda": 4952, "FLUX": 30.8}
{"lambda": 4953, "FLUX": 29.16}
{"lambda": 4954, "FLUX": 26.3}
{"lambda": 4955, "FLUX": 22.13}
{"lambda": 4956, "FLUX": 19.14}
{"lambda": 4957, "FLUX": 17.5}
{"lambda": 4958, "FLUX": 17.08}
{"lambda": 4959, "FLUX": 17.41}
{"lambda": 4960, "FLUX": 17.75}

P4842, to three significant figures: 19.5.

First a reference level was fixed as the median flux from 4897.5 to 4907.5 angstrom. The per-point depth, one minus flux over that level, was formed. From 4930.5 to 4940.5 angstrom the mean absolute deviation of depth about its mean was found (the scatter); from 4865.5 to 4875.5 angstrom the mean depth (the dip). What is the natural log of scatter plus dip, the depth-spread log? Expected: -1.89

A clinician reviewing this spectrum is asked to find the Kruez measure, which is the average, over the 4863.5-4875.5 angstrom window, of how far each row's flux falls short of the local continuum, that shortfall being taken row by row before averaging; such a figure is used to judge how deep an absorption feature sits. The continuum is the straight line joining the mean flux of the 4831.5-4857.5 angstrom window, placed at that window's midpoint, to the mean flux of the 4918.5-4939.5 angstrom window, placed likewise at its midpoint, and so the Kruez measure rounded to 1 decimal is 0.7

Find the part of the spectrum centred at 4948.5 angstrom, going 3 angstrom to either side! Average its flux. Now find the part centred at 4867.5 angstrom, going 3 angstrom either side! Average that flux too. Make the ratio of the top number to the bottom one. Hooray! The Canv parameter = 1.45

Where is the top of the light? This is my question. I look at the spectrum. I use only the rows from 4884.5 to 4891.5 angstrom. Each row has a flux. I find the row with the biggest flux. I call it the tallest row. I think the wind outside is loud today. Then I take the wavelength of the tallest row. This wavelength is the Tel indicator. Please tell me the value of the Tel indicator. 4891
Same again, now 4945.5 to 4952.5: 4950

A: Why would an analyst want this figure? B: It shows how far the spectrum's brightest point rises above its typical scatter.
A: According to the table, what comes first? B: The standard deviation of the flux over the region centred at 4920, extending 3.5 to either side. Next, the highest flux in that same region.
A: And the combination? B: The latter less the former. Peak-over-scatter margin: 27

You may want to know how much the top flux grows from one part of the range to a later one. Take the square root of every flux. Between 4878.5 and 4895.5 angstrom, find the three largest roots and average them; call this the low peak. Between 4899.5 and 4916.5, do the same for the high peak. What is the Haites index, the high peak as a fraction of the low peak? 1.06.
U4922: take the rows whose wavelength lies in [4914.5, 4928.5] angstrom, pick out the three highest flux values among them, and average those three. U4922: 28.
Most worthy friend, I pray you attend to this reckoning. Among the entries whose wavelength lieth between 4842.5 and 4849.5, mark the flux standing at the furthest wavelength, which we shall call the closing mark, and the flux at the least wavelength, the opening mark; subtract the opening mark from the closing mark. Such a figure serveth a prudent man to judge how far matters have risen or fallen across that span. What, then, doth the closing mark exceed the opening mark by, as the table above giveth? -2.3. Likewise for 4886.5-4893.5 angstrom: 2.2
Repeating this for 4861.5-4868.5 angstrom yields 1.4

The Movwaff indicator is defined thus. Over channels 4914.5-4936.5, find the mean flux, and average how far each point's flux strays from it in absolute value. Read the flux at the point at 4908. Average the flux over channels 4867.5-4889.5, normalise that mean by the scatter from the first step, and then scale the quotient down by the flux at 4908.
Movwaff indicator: 0.61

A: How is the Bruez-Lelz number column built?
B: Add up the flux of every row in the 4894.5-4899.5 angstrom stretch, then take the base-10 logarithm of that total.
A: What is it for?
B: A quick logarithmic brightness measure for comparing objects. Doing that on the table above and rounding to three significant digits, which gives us 2.08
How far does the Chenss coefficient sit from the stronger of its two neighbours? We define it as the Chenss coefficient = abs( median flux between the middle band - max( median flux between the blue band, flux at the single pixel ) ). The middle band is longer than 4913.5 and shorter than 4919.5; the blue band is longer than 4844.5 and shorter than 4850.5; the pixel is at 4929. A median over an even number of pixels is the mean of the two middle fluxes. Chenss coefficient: 3.8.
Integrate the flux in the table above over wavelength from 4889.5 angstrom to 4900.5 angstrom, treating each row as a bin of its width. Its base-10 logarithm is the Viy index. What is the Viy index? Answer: 2.42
